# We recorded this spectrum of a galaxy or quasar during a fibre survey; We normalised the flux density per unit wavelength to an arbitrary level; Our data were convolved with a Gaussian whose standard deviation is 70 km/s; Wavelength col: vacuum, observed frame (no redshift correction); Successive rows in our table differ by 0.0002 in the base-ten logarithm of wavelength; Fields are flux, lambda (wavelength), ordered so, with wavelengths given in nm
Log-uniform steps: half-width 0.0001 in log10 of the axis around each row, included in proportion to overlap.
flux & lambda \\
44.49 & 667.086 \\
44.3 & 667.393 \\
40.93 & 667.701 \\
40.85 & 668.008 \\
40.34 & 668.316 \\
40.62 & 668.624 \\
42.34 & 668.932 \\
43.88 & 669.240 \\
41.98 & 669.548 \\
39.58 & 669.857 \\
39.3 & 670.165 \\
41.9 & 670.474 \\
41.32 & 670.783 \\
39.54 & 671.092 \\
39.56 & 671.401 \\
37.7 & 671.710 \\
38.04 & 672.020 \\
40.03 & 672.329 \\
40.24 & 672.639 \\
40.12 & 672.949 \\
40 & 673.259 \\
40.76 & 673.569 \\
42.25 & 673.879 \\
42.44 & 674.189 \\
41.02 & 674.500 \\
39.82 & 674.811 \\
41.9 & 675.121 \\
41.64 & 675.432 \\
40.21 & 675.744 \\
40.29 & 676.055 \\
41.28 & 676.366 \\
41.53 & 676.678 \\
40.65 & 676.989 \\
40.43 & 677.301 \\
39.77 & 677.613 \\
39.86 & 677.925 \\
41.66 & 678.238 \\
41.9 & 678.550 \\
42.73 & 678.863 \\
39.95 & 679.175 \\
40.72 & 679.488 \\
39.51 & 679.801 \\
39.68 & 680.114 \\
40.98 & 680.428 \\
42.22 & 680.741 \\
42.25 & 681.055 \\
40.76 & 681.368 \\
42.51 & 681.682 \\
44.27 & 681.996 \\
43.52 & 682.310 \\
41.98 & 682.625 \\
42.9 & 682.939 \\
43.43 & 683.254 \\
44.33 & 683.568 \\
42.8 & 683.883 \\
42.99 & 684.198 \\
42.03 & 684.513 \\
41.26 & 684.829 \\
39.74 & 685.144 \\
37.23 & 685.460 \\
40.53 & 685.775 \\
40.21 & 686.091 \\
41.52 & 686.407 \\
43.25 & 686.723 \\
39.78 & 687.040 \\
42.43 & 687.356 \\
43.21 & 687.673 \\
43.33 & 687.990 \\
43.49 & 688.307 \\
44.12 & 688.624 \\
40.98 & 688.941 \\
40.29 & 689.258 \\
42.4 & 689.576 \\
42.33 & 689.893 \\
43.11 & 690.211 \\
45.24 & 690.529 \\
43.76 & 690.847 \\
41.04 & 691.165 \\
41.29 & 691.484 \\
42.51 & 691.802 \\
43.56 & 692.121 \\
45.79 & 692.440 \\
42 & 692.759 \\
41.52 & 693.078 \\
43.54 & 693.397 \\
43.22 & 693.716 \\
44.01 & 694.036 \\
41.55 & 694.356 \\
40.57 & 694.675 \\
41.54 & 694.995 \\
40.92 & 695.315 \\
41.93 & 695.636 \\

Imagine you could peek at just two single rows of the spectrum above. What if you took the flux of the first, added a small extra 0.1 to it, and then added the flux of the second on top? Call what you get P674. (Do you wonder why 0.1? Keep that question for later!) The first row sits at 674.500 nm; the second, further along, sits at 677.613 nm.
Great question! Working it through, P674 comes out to 81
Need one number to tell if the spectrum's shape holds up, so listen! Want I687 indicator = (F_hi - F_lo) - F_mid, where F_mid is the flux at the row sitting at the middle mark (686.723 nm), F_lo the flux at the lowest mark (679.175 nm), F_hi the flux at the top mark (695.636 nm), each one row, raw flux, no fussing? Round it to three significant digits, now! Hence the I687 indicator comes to -41.3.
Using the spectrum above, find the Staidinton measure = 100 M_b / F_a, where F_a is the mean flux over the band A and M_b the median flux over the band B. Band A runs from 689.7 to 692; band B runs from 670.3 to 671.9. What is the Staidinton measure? 93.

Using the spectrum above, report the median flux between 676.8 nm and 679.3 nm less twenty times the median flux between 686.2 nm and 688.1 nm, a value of -816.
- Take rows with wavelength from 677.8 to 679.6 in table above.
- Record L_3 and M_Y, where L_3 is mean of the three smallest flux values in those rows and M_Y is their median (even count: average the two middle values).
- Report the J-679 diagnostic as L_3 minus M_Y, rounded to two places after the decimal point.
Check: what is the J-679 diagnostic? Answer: -1.01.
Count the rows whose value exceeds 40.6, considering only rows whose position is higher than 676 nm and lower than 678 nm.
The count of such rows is 3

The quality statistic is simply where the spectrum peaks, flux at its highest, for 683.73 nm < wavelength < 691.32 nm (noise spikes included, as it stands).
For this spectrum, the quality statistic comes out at 690.529 nm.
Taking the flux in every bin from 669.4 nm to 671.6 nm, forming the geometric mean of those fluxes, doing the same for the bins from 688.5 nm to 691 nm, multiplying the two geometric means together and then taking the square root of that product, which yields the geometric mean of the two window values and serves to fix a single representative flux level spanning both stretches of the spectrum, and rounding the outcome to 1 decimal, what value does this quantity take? 41.6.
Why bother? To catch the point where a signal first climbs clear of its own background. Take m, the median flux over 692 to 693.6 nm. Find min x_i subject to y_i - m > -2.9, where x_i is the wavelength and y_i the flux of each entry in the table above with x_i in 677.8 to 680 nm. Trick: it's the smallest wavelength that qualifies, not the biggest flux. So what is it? 678.238 nm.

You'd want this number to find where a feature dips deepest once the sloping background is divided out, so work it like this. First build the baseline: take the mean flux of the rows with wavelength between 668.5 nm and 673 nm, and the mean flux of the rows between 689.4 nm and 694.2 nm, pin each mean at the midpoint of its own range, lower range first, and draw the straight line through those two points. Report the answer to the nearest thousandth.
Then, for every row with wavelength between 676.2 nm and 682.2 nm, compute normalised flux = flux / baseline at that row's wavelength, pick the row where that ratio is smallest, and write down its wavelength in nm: 679.801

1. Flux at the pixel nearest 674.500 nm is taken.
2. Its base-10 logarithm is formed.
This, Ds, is 1.613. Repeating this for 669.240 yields 1.642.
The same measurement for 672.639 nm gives 1.605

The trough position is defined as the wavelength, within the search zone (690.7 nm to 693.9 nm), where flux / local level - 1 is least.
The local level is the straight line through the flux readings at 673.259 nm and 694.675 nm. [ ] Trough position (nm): 691.165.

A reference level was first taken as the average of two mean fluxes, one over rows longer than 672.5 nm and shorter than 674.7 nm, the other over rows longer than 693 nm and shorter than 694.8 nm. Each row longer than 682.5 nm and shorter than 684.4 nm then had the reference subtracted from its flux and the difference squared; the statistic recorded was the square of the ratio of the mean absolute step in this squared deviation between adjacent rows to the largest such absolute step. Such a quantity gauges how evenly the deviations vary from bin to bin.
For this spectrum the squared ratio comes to 0.21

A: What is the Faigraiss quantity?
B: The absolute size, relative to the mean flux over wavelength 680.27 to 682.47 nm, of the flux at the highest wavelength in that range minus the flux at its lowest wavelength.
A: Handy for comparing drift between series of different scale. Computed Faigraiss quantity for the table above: 0.060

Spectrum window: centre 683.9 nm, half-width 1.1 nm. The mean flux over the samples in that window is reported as 42.8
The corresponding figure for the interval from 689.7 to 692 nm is 42.8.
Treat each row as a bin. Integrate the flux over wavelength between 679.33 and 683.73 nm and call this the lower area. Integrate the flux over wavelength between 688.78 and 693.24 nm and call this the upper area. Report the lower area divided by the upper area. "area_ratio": 0.975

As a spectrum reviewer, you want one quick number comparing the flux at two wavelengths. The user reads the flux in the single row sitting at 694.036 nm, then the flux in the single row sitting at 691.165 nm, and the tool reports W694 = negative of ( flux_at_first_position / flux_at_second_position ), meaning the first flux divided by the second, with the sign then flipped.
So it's -1.07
